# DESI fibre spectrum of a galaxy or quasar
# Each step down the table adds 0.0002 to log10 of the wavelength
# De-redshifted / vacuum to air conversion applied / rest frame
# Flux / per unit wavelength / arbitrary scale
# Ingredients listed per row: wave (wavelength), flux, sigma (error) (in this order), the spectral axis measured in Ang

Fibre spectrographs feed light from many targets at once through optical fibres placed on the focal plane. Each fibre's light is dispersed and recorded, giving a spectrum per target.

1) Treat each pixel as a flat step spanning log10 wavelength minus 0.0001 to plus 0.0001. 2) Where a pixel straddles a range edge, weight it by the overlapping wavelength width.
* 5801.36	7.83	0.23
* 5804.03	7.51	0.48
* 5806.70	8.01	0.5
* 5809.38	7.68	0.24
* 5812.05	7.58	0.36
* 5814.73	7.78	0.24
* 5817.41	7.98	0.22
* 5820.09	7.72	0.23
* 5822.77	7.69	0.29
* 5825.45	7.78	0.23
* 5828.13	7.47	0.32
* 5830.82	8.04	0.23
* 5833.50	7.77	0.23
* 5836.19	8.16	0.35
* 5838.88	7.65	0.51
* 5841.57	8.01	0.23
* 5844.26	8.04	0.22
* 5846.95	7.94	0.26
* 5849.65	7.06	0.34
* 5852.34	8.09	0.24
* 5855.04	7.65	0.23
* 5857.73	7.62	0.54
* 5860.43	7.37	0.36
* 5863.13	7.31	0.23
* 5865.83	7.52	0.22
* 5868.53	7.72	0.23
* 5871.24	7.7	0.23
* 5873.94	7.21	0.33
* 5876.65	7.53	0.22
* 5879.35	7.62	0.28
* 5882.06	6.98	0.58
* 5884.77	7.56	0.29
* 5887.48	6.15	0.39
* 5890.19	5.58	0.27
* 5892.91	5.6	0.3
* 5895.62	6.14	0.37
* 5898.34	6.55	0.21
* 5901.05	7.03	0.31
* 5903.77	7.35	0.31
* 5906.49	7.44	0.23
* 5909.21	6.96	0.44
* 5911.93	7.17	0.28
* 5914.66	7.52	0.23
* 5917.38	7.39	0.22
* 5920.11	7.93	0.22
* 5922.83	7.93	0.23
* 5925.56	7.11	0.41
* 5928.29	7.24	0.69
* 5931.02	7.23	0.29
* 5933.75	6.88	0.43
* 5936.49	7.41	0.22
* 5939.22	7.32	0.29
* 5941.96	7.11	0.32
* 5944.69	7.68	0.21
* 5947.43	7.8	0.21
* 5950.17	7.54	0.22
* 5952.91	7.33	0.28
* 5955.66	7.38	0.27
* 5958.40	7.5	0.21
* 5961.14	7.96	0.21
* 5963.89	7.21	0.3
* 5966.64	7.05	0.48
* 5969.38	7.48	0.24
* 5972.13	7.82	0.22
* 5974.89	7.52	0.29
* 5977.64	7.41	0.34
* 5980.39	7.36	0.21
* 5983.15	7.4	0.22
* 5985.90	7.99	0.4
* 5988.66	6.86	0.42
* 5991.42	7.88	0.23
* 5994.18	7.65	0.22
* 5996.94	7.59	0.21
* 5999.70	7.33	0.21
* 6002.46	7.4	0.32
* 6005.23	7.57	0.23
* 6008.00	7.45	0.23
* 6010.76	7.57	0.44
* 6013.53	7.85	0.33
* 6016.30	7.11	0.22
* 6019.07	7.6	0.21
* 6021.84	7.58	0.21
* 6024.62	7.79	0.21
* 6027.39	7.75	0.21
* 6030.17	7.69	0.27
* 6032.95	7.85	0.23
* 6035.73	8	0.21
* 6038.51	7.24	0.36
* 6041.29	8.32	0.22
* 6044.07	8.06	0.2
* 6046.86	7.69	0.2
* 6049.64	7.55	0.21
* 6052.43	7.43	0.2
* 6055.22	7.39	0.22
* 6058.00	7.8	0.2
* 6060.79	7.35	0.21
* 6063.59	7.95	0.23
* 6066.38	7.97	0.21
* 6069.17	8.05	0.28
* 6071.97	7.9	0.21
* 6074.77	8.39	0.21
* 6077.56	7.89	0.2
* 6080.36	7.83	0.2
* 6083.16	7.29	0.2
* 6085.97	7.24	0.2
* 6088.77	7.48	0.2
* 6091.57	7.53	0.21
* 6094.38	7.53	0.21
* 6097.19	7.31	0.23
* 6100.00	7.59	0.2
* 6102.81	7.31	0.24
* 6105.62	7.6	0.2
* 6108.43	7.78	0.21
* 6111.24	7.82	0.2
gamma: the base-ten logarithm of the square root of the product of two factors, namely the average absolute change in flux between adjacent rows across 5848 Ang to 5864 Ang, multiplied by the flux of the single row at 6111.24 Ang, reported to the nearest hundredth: 0.23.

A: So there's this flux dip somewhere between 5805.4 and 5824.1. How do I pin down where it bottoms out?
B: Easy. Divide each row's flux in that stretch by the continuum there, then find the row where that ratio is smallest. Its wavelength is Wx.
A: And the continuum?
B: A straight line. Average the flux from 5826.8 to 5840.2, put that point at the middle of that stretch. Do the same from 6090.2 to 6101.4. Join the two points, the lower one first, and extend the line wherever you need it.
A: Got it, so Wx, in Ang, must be 5812.05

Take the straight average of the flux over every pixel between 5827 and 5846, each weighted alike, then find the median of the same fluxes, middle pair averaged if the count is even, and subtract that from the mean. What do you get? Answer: -0.13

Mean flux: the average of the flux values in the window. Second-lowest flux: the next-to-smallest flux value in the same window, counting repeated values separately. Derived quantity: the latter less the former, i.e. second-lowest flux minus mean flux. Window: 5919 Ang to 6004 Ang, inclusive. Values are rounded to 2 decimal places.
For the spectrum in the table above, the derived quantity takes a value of -0.58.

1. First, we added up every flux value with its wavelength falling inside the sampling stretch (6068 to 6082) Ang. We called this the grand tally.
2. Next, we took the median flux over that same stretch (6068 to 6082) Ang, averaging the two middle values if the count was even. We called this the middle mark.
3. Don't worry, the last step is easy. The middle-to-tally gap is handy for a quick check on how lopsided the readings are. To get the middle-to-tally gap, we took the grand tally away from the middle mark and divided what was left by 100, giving -0.322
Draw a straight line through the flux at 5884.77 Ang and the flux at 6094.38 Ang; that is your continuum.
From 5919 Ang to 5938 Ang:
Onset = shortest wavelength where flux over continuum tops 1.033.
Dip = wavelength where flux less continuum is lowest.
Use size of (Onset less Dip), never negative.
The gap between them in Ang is 13.6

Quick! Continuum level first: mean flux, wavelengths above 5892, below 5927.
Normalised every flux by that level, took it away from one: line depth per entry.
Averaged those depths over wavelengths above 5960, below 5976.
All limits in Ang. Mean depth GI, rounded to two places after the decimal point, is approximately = -0.06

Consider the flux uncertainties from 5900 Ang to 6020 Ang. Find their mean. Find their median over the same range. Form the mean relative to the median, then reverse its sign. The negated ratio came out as -1.23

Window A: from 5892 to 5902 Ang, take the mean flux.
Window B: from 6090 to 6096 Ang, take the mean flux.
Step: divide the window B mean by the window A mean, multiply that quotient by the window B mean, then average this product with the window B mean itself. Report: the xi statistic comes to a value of 8.2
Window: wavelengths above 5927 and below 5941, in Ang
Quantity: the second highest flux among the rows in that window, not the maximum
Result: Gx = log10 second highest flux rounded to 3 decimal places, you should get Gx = 0.865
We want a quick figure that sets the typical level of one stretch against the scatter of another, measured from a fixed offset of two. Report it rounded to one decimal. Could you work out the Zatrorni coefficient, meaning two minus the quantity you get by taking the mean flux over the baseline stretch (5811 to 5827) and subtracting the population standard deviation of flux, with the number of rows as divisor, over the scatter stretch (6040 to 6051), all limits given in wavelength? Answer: -5.5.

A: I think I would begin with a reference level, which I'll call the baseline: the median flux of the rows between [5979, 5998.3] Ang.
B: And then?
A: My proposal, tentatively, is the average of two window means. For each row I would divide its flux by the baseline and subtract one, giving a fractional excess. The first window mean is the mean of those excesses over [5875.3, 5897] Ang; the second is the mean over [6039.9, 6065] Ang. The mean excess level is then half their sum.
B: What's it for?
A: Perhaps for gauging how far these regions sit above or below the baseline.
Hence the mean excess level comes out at -0.053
